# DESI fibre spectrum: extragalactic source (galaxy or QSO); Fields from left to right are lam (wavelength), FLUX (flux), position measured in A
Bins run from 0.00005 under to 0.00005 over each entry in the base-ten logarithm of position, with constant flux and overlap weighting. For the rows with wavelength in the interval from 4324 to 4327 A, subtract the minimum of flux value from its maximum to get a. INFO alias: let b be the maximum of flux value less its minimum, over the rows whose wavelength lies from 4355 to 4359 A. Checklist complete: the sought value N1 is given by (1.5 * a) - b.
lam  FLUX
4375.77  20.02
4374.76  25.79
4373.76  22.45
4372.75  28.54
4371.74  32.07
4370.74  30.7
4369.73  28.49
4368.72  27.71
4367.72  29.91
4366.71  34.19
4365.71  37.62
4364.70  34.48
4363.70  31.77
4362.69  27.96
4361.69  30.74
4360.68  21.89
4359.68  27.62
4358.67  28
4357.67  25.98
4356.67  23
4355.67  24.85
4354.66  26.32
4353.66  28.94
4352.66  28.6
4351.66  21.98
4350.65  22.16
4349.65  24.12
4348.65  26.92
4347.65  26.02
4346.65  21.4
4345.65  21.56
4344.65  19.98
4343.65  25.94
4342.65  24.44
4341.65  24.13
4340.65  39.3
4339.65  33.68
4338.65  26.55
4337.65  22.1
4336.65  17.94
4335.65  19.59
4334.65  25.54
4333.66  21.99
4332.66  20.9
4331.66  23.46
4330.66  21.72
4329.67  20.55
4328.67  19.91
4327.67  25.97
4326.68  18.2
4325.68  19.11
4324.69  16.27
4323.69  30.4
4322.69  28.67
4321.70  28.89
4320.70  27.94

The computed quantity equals -0.7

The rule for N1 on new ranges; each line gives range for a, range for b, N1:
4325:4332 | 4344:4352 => 4.7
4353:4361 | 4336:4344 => -10.8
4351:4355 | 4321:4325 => -3.7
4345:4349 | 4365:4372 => -1.6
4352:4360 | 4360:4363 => 0.1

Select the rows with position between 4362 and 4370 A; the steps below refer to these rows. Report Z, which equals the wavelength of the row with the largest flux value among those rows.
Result 4365.71 A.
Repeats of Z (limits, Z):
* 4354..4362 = 4361.69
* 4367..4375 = 4371.74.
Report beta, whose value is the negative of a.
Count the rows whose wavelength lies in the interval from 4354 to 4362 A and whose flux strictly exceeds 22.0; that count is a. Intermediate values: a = 7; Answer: -7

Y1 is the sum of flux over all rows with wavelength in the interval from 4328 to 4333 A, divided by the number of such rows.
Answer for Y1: 21.3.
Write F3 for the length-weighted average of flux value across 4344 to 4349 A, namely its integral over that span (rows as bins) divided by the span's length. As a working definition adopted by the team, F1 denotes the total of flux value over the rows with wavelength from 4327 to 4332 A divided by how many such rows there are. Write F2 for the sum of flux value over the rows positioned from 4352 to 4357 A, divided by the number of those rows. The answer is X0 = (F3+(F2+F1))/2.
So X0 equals 36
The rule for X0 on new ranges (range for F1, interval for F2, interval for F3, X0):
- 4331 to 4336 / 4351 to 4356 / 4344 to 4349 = 36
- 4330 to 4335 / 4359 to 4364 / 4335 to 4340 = 37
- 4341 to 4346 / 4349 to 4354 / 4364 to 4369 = 41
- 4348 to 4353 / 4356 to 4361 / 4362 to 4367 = 42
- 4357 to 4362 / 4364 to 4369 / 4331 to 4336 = 41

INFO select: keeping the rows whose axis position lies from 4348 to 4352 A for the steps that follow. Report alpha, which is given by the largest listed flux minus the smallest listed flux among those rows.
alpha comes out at 4.9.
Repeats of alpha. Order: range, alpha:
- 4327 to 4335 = 6.1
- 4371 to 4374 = 9.6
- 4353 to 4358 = 5.9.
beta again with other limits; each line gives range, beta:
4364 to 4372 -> -8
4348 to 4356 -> -7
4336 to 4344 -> -7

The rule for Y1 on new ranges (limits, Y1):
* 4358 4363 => 27.2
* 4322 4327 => 22.5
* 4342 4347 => 22.7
